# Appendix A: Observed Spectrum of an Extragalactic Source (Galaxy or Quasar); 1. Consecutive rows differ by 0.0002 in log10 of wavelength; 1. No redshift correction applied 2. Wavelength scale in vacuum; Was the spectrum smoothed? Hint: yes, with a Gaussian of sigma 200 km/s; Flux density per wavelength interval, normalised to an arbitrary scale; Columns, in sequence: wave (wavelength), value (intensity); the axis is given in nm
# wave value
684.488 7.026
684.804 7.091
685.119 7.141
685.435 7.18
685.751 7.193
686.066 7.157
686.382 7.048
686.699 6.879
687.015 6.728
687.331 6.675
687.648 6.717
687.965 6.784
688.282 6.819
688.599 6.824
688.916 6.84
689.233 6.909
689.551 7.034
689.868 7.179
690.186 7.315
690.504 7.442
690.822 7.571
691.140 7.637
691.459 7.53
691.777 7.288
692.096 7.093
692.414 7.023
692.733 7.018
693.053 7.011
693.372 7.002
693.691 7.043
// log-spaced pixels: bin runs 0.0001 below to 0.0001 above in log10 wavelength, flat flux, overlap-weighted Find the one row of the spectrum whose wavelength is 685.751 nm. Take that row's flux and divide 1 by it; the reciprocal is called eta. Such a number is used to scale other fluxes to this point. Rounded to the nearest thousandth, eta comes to 0.139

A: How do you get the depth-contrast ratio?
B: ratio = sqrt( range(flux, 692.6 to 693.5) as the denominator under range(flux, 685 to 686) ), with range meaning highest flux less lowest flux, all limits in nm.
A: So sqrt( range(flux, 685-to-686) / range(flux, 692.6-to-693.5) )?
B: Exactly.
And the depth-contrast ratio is 1.8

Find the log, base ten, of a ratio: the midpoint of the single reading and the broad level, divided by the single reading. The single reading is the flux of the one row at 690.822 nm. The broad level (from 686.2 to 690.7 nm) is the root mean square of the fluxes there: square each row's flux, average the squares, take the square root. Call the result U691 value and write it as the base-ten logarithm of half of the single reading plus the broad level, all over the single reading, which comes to -0.018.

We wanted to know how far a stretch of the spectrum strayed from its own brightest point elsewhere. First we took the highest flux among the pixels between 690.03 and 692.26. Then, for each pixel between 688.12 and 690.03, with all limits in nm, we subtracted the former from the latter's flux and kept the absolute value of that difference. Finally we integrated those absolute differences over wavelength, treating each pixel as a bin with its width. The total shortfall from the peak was 1.34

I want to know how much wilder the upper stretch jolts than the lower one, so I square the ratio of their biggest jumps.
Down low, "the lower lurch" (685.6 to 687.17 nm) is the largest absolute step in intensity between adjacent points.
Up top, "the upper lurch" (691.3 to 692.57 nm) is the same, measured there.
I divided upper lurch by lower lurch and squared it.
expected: 2.1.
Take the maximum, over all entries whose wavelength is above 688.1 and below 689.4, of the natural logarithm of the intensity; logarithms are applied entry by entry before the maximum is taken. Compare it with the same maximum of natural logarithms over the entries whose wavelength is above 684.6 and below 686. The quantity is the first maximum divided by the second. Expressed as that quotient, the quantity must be 0.98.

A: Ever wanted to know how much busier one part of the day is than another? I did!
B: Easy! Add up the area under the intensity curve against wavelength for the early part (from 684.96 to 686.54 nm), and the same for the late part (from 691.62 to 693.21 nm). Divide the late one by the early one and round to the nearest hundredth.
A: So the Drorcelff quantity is 1.00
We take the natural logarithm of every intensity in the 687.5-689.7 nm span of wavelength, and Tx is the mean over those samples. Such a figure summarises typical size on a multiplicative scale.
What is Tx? 1.92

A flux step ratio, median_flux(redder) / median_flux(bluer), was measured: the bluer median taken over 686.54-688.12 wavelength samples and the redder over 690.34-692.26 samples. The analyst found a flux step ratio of 1.11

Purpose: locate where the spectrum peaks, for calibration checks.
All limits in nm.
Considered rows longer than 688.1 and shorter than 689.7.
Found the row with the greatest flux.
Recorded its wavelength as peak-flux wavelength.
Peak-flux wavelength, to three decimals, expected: 689.551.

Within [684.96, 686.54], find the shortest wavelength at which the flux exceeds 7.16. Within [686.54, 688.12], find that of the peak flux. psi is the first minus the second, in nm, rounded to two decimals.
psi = -1.26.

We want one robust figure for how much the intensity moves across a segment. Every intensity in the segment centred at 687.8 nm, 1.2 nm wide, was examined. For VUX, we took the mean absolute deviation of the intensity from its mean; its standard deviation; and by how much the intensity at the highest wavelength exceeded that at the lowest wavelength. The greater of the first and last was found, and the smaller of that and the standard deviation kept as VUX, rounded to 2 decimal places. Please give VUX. 0.06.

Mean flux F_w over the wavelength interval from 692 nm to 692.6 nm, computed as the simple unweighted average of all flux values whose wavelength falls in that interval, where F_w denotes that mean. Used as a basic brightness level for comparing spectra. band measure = 7.06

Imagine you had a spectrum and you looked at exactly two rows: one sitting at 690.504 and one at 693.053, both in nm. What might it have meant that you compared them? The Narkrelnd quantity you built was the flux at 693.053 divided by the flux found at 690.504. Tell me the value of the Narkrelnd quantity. 0.94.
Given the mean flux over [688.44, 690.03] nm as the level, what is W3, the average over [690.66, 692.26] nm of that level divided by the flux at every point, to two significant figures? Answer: 0.94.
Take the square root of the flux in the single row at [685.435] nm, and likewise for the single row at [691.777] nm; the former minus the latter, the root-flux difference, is -0.020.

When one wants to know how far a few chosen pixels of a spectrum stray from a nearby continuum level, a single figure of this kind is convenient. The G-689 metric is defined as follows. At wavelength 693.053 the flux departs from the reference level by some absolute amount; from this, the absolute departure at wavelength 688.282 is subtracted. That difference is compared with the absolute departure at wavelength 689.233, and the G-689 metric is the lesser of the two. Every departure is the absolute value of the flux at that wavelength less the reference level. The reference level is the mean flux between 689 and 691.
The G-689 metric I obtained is -0.19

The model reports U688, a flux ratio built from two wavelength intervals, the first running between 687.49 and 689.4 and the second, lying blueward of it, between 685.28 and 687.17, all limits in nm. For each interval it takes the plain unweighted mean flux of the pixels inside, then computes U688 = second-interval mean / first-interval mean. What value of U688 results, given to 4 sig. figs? 1.032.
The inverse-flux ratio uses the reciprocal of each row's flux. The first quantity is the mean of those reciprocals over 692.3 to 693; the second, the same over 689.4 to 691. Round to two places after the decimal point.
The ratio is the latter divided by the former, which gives 0.96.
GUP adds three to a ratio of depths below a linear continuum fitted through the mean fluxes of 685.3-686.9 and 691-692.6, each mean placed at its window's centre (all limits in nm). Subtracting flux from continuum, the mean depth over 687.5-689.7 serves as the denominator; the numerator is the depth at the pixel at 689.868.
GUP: 3.2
